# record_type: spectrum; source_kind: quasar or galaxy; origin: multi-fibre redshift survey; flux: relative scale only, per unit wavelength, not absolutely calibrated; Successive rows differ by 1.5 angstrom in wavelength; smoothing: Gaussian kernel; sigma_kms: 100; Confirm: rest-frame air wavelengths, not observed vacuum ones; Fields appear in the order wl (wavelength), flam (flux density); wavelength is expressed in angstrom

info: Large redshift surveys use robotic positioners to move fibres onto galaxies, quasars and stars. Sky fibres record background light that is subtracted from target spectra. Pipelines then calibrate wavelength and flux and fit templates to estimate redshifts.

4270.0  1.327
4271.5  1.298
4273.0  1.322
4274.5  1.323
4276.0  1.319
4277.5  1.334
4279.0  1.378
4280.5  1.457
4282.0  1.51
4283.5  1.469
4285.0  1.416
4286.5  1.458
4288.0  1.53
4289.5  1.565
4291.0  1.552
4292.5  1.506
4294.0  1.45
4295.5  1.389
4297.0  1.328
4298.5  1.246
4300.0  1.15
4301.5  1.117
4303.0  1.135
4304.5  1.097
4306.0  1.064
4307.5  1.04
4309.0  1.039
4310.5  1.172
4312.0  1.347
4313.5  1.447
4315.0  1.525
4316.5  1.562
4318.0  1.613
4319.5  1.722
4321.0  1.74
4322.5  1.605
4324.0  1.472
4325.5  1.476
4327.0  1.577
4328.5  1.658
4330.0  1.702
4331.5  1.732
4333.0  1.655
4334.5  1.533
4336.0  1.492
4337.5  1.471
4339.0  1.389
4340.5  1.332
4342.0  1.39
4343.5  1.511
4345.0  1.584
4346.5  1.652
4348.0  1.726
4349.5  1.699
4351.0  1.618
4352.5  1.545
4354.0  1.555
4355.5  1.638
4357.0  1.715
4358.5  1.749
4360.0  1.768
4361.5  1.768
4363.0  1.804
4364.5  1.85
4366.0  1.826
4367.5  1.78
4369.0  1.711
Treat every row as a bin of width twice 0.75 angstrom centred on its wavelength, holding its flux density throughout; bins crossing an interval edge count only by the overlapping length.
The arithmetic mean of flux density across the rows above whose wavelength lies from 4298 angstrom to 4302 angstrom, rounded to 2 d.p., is 1.17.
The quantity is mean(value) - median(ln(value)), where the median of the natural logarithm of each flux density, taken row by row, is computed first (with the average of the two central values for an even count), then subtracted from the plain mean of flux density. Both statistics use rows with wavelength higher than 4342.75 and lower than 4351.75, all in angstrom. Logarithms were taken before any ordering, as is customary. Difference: 1.14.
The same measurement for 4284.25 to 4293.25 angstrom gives 1.09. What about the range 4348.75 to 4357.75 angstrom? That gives 1.14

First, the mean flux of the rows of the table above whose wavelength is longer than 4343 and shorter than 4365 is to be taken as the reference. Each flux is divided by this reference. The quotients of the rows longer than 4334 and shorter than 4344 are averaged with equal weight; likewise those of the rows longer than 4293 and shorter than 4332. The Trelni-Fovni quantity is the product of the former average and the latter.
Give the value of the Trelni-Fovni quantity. 0.72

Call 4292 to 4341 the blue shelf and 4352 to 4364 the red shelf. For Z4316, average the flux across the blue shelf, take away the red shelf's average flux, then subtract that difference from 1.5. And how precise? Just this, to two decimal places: 1.78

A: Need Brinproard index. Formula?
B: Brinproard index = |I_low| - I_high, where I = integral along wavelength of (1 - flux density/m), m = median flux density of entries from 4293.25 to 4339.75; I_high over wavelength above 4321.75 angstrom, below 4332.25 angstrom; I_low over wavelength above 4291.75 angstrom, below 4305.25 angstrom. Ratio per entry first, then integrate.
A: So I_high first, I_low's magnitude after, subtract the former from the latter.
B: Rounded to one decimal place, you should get 2.8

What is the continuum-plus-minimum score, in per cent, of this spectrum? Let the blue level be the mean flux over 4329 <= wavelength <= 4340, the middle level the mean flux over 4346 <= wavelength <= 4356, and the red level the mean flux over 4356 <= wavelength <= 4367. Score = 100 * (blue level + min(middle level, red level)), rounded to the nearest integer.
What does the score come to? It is 320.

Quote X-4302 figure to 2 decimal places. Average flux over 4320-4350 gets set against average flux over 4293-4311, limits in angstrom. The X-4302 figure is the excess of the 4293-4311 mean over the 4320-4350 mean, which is -0.38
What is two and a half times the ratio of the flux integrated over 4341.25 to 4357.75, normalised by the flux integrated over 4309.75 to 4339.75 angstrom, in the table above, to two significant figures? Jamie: 1.4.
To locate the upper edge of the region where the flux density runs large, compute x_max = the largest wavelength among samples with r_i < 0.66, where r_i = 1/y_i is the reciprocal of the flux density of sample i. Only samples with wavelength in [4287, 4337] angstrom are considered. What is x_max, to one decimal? 4334.5 angstrom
